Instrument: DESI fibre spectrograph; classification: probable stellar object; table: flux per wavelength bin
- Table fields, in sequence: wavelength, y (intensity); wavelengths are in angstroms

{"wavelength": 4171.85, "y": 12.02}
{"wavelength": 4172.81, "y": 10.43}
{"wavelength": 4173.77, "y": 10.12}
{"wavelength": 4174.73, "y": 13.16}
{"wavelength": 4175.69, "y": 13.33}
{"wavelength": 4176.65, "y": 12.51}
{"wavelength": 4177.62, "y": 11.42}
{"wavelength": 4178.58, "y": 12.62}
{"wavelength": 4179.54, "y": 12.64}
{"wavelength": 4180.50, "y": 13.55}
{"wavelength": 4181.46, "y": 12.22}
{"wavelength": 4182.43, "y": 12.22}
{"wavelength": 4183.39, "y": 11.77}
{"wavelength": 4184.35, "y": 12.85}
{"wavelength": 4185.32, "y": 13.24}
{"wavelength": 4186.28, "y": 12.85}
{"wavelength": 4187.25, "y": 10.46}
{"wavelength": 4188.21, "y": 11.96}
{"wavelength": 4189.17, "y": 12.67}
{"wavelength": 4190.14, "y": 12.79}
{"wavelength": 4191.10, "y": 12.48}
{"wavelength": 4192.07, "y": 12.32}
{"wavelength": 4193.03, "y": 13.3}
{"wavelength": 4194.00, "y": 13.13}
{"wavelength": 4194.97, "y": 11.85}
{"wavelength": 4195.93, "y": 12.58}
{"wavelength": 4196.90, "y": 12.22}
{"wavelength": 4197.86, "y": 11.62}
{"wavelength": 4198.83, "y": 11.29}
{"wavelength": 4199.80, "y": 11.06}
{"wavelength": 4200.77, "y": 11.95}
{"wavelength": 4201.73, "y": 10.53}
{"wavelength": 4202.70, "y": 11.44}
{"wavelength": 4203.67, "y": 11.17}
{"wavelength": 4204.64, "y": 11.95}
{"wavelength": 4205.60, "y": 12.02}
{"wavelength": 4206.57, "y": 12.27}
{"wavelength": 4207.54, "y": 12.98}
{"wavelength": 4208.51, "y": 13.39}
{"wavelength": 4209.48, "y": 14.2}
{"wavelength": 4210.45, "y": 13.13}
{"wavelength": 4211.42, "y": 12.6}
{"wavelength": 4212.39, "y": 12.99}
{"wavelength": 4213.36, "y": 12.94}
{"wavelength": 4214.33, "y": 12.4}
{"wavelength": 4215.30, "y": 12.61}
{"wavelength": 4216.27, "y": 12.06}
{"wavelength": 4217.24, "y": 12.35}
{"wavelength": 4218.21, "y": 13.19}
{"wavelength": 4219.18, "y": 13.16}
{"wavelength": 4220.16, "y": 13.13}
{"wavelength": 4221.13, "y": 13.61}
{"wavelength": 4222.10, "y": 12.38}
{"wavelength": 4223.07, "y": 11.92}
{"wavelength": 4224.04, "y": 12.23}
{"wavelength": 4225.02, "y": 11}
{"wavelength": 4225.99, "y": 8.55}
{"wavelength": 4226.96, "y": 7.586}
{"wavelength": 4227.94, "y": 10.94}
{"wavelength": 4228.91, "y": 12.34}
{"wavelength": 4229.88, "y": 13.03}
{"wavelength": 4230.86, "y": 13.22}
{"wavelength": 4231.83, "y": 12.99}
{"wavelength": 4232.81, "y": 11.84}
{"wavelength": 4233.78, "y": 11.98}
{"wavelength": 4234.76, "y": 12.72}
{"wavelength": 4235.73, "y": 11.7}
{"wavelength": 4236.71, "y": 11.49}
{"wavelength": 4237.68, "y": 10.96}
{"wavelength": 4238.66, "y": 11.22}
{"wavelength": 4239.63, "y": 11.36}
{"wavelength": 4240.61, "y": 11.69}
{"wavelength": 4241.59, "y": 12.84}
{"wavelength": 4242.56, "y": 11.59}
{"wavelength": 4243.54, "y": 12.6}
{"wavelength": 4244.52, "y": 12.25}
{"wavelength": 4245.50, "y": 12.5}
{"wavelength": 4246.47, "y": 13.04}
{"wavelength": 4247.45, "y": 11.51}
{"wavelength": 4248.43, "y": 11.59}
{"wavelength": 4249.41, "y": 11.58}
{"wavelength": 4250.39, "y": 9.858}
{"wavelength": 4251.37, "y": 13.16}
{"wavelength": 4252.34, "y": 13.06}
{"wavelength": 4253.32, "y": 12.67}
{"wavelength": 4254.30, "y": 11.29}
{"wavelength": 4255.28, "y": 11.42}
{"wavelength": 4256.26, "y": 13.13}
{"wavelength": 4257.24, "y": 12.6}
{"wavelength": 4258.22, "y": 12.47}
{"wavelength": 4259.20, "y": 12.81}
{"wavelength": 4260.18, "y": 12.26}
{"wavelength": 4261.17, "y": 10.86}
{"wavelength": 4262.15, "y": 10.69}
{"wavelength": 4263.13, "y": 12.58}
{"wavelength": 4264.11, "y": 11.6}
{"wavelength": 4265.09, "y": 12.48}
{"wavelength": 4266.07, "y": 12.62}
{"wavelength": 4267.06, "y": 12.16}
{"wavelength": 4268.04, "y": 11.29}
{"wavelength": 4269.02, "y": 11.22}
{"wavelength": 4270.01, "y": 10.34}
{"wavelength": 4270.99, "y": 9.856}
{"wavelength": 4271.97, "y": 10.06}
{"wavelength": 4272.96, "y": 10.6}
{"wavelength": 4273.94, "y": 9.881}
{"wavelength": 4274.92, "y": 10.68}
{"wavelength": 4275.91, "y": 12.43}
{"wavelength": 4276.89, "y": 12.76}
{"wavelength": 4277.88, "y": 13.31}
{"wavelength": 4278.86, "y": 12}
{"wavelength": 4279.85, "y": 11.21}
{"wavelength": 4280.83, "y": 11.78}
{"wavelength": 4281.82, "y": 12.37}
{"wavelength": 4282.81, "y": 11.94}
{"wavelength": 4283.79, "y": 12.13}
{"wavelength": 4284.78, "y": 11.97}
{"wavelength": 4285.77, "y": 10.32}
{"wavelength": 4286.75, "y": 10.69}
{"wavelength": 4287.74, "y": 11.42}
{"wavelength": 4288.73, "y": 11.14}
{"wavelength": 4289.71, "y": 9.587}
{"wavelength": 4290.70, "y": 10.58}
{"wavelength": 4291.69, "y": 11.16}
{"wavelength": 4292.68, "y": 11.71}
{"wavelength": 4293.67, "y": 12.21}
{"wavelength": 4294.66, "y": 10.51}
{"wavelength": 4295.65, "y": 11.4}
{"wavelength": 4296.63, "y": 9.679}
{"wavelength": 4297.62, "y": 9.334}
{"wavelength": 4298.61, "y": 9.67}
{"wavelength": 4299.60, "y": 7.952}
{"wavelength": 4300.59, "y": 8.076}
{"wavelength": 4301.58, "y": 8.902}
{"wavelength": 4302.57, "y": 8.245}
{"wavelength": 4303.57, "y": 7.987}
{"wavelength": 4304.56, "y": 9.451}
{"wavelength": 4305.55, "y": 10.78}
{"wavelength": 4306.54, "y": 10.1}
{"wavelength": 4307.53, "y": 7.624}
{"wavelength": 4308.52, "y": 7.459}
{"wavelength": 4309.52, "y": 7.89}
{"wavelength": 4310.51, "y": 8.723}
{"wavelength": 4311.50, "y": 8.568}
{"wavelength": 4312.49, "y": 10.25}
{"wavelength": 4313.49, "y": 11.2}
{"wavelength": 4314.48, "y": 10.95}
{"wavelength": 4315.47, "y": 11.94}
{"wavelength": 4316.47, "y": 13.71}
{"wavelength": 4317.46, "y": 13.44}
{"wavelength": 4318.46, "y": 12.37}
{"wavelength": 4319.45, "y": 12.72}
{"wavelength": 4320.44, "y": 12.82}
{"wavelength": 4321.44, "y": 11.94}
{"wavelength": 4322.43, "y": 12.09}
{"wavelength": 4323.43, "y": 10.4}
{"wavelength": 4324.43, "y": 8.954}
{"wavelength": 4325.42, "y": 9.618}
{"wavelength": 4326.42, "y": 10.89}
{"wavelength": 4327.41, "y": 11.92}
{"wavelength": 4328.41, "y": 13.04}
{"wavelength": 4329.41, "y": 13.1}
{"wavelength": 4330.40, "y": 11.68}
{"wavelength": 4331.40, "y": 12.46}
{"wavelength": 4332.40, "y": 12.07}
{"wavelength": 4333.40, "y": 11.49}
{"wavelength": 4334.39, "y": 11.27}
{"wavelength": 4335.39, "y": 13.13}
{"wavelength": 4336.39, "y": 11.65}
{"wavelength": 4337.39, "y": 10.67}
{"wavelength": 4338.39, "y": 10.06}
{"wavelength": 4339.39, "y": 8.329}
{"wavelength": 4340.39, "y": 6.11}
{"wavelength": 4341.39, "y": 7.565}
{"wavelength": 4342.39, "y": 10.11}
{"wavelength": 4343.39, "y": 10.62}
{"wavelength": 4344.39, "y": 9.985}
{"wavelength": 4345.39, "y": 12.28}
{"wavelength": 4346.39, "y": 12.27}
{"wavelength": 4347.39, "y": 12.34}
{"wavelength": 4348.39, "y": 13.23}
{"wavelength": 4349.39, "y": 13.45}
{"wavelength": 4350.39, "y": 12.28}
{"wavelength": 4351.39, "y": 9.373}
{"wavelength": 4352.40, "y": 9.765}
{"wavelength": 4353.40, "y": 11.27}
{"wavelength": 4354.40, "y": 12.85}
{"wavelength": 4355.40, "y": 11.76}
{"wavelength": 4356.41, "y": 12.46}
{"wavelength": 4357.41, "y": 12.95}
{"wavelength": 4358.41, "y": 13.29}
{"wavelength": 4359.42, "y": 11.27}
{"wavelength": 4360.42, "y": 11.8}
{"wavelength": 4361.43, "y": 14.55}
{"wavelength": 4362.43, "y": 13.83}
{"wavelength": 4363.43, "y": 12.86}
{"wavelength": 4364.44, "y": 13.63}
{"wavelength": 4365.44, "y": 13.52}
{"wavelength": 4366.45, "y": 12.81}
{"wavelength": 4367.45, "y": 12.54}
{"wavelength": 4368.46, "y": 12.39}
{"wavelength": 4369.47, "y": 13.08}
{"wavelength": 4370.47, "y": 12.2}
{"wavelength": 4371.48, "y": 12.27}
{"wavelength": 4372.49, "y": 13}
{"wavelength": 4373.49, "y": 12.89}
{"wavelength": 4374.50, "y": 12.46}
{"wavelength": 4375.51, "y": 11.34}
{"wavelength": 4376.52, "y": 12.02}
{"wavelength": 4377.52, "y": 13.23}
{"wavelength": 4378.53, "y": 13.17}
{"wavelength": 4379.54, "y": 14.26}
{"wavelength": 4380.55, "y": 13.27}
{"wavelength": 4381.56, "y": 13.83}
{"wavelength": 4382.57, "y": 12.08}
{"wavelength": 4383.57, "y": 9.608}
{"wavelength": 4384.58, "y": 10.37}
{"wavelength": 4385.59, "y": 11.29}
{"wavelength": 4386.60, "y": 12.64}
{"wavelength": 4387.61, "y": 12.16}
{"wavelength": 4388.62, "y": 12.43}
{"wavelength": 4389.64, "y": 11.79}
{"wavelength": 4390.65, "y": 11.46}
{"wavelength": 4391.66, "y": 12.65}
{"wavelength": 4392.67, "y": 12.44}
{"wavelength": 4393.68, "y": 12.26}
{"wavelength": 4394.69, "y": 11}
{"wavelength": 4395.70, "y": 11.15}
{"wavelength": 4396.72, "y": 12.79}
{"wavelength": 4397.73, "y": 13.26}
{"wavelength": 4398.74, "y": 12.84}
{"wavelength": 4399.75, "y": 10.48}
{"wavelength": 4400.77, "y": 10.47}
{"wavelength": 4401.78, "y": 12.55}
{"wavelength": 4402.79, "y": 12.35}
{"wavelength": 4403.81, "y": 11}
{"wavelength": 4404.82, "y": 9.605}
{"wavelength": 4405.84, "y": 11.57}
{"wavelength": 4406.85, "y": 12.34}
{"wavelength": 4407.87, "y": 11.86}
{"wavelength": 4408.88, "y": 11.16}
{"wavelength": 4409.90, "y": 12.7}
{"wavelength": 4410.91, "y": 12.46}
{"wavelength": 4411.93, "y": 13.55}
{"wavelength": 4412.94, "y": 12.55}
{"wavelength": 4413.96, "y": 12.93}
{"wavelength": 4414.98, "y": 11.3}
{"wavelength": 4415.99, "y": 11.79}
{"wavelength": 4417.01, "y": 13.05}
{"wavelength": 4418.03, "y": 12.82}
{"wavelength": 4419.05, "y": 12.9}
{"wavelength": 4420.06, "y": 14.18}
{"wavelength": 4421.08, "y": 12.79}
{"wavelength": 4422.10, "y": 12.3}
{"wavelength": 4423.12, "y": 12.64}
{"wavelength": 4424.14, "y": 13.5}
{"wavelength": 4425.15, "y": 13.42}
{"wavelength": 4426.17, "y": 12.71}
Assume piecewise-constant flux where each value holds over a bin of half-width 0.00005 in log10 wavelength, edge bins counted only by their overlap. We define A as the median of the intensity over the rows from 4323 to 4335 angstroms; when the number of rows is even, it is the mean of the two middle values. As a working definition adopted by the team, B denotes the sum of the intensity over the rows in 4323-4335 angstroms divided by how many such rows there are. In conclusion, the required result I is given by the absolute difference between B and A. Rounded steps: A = 11.6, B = 11.4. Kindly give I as 0.18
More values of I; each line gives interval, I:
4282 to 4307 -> 0.23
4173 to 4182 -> 0.22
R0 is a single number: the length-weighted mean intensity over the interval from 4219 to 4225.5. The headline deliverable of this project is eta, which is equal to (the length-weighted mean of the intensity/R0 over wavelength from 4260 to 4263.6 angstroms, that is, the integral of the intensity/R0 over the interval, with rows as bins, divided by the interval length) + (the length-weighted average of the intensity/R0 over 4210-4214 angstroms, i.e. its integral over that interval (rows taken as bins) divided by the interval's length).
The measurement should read 1.96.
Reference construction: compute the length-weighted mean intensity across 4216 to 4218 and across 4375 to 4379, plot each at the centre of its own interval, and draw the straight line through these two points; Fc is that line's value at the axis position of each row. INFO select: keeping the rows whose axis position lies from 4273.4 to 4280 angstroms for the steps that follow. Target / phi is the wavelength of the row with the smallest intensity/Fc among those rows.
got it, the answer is 4273.94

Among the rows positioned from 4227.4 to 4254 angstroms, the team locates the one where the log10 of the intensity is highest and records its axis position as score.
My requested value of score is 4230.86 angstroms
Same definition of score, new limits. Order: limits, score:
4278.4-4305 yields 4281.82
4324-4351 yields 4349.39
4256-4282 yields 4277.88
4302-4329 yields 4316.47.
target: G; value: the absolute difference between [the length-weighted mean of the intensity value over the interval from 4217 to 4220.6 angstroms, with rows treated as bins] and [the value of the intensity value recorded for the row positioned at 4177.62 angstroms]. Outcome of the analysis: 1.6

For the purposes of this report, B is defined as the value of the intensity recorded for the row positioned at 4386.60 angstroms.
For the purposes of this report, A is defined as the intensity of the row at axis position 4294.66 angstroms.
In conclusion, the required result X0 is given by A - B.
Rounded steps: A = 10.51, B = 12.64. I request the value -2.1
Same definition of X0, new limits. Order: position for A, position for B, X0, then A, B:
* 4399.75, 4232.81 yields -1.4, 10.48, 11.84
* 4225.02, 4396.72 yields -1.8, 11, 12.79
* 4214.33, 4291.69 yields 1.2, 12.4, 11.16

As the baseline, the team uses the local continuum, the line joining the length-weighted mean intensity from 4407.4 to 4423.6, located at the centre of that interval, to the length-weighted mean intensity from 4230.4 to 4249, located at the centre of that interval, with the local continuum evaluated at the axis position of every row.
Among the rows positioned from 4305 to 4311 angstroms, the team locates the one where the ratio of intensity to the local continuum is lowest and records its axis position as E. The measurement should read 4308.52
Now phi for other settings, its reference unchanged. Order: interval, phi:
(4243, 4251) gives 4250.39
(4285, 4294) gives 4289.71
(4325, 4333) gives 4325.42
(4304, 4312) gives 4308.52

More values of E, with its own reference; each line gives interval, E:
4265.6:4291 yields 4289.71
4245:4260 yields 4250.39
